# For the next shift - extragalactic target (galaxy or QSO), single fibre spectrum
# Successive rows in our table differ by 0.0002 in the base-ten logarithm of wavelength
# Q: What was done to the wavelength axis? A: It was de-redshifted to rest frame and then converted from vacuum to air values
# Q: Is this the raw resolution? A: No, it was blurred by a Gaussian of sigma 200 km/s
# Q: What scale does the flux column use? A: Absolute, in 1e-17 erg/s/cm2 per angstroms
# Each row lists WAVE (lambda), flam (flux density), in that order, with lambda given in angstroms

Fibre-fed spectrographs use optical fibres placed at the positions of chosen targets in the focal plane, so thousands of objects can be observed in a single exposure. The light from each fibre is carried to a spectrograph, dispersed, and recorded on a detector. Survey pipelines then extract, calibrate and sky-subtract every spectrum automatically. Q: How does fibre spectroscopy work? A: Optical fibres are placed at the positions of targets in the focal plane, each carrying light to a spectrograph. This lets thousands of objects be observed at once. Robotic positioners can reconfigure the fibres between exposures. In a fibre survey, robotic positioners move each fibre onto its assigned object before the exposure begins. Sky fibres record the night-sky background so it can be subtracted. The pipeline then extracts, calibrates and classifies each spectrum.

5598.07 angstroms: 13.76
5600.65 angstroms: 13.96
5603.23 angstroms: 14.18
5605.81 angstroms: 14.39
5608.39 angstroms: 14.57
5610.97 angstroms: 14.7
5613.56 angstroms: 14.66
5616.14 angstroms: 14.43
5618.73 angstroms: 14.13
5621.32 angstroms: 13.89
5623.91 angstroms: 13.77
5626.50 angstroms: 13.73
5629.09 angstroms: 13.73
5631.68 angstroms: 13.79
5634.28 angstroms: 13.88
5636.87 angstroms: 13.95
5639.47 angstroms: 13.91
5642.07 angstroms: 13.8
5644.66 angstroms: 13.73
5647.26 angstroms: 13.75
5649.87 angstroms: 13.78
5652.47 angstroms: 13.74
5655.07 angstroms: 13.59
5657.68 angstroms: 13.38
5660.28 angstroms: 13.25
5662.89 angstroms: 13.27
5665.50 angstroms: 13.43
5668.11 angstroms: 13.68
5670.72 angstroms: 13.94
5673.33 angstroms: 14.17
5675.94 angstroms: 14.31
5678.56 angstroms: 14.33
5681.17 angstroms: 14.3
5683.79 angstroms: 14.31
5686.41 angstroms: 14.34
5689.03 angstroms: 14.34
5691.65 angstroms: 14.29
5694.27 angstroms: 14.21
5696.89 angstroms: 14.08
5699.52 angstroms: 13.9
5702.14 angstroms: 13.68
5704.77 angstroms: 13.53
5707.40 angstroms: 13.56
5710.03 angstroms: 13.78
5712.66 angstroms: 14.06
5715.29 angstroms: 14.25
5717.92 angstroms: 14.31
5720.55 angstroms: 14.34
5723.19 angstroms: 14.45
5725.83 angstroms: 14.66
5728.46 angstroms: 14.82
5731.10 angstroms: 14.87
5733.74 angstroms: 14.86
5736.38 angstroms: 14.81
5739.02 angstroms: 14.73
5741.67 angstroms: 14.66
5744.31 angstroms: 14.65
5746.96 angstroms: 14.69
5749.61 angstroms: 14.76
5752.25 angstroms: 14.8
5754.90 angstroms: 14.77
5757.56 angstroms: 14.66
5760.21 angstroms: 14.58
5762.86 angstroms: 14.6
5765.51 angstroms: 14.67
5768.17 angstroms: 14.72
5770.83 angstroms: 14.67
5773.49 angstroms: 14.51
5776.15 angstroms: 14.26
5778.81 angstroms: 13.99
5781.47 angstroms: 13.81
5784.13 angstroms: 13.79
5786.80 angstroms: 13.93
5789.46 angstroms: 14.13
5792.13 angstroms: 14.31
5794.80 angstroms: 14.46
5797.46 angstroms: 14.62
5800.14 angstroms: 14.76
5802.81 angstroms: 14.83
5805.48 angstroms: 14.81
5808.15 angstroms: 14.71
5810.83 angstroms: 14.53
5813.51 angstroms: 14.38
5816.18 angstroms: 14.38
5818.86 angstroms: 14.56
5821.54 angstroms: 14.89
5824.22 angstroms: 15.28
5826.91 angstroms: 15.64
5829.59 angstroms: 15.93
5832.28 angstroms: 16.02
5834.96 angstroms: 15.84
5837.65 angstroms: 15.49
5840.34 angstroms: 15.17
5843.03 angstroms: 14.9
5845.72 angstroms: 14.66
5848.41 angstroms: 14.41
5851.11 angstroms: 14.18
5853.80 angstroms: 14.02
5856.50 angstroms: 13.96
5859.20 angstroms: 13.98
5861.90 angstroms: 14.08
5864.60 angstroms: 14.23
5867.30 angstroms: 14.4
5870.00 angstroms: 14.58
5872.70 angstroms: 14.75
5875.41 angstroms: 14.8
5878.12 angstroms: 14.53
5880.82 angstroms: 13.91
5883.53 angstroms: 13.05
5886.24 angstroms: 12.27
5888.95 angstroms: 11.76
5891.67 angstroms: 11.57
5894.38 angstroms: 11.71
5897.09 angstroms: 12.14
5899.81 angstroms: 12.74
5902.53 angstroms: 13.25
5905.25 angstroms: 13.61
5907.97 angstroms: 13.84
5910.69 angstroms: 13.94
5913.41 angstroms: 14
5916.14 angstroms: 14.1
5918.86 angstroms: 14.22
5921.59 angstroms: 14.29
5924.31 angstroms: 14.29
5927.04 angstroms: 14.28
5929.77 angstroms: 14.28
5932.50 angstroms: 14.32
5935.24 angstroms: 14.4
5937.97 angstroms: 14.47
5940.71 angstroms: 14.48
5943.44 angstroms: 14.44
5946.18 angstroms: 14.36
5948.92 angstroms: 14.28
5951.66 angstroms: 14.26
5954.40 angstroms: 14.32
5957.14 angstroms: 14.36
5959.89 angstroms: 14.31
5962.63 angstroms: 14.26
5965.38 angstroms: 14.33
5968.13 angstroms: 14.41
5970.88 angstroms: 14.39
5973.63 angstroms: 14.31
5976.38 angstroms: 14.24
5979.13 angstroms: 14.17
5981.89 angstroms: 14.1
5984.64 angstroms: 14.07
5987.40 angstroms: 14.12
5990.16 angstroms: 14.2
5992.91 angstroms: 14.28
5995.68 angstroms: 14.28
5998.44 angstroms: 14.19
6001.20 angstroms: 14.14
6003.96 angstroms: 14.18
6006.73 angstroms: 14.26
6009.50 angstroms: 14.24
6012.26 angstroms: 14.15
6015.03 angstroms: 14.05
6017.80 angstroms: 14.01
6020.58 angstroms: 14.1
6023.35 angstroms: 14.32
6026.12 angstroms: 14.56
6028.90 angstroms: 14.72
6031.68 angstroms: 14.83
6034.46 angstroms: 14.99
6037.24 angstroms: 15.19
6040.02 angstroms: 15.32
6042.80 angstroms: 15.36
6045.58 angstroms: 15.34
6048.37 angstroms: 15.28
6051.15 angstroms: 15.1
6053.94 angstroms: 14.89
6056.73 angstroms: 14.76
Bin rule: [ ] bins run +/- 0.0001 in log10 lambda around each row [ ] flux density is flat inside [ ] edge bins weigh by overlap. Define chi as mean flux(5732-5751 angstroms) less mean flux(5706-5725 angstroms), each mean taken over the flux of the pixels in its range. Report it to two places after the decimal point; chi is 0.63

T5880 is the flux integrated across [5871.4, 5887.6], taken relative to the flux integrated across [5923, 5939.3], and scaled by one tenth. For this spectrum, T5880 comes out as 0.096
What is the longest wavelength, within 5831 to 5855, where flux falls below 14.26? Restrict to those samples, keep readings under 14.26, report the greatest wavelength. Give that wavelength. 5853.80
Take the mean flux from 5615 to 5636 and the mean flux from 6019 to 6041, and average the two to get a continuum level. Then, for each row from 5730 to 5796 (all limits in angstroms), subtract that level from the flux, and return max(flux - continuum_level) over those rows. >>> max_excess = 0.5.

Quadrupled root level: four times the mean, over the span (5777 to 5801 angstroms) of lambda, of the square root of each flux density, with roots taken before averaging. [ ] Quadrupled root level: 15.1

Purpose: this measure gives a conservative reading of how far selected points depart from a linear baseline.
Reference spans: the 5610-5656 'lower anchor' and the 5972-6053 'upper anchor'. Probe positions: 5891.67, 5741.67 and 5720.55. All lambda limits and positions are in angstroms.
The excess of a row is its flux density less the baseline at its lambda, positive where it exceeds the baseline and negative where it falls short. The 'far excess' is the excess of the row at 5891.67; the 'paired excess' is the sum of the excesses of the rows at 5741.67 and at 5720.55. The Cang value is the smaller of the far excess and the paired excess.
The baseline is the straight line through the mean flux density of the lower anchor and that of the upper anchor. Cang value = -2.7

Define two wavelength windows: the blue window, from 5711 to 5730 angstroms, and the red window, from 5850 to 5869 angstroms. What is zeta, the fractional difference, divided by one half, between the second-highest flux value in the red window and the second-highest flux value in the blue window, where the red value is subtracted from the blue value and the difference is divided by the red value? 0.060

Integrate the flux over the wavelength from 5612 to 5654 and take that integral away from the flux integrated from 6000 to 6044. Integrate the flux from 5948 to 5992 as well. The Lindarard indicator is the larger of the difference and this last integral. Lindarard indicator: 627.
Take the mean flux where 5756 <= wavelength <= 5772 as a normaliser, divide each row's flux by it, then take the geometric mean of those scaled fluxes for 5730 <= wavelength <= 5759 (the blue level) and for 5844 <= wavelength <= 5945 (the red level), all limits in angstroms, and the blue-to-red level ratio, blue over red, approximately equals 1.07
